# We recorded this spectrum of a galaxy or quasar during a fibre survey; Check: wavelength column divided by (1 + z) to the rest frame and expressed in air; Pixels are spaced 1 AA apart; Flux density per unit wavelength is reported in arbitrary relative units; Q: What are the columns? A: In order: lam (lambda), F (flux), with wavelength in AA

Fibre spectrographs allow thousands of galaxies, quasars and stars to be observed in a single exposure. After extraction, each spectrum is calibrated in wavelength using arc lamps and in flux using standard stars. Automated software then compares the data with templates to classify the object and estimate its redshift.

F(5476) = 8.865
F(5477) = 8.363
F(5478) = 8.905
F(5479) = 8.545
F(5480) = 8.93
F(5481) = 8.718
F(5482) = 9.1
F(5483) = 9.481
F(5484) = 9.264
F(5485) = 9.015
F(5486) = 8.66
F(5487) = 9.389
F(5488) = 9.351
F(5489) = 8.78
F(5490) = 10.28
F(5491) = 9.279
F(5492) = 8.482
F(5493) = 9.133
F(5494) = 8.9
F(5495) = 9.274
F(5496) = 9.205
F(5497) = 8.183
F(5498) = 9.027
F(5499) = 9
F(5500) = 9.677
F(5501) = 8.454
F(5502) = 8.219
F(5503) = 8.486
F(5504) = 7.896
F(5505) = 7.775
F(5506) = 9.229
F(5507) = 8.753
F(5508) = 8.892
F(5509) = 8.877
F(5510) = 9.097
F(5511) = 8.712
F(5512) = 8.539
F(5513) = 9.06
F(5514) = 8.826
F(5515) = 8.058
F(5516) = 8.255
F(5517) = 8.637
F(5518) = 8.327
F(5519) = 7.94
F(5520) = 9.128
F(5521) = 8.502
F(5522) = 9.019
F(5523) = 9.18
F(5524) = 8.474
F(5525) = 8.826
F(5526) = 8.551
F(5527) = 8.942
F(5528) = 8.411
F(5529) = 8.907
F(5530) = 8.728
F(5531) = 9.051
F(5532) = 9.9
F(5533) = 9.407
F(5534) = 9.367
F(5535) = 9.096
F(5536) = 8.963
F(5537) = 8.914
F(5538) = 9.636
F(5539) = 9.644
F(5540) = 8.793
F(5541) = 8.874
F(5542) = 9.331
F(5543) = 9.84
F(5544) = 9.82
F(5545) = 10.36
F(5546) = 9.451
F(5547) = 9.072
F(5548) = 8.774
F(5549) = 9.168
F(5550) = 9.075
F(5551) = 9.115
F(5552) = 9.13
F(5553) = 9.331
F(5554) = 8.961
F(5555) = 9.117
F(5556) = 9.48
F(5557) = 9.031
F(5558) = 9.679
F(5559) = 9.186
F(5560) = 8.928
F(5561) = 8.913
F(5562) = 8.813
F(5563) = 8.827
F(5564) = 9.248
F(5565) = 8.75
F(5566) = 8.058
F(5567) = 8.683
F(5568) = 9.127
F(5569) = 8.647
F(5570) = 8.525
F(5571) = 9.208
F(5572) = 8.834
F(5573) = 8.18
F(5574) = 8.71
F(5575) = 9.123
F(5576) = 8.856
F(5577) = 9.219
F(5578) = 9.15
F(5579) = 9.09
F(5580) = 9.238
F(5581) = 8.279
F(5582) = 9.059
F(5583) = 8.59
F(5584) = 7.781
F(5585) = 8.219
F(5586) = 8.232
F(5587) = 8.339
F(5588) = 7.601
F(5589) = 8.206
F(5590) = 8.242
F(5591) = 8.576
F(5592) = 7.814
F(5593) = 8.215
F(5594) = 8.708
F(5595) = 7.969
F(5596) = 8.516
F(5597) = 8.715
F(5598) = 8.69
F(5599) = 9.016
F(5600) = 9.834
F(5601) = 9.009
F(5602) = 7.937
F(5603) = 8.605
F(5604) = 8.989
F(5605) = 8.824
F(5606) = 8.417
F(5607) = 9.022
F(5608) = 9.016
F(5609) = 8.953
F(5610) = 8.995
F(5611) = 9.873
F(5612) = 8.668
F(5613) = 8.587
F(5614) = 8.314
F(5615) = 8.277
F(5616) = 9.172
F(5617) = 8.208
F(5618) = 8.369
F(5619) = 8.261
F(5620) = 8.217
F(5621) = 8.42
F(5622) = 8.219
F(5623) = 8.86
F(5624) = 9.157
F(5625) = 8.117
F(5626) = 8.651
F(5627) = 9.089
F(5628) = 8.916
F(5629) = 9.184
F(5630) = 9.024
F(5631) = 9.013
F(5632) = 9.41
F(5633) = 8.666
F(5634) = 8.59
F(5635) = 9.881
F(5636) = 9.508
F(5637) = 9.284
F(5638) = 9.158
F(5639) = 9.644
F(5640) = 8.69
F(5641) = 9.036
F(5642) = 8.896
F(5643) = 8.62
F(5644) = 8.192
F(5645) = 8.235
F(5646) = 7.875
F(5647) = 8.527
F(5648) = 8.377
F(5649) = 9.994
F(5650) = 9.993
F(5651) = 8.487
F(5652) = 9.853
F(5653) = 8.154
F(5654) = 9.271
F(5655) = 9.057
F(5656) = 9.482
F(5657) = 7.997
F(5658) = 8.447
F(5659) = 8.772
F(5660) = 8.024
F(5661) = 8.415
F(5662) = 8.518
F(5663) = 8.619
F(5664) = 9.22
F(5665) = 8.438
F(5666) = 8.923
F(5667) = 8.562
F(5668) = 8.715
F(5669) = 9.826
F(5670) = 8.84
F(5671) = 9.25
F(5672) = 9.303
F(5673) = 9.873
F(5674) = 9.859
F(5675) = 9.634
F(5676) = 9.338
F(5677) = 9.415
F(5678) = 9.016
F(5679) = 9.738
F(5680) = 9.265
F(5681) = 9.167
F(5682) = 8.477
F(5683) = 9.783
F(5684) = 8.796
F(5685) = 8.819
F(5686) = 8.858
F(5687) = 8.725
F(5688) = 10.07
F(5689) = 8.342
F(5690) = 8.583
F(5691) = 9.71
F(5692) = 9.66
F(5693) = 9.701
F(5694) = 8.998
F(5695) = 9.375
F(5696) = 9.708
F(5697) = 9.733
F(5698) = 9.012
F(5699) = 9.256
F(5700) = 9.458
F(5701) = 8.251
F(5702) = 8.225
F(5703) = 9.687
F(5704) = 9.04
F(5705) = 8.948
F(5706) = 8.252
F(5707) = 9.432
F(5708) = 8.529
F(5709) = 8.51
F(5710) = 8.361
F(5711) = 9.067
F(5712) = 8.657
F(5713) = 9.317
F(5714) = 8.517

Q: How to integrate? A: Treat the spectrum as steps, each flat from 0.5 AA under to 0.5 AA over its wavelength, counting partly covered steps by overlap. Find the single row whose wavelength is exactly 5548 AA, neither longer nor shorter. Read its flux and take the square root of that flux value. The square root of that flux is 2.96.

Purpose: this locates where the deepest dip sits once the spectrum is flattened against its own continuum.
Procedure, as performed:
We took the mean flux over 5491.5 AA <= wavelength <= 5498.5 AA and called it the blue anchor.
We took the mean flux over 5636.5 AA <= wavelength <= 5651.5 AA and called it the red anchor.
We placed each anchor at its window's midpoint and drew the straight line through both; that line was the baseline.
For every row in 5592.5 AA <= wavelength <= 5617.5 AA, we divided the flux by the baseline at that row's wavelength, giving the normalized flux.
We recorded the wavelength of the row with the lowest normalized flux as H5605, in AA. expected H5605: 5602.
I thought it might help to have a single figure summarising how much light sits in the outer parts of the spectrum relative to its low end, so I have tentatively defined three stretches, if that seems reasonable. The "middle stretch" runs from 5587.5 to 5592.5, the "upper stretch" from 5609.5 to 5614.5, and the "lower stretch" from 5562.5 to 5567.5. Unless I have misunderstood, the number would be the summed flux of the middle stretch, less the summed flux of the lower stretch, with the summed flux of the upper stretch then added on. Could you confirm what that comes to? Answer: 41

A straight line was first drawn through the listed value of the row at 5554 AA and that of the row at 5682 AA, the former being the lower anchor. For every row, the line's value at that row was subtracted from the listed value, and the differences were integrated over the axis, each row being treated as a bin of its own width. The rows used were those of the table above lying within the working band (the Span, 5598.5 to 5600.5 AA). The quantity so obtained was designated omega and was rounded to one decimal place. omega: 1.3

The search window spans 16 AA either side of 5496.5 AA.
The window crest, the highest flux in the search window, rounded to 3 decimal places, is 10.280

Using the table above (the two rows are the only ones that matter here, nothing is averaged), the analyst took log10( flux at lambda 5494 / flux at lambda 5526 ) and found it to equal 0.02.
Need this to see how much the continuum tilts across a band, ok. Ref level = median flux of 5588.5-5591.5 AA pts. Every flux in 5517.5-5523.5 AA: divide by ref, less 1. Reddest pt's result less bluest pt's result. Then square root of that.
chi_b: 0.32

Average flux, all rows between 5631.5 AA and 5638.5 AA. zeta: 9.21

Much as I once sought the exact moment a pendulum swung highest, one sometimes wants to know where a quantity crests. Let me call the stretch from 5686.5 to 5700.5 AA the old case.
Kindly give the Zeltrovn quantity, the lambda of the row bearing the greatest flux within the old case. 5688 AA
